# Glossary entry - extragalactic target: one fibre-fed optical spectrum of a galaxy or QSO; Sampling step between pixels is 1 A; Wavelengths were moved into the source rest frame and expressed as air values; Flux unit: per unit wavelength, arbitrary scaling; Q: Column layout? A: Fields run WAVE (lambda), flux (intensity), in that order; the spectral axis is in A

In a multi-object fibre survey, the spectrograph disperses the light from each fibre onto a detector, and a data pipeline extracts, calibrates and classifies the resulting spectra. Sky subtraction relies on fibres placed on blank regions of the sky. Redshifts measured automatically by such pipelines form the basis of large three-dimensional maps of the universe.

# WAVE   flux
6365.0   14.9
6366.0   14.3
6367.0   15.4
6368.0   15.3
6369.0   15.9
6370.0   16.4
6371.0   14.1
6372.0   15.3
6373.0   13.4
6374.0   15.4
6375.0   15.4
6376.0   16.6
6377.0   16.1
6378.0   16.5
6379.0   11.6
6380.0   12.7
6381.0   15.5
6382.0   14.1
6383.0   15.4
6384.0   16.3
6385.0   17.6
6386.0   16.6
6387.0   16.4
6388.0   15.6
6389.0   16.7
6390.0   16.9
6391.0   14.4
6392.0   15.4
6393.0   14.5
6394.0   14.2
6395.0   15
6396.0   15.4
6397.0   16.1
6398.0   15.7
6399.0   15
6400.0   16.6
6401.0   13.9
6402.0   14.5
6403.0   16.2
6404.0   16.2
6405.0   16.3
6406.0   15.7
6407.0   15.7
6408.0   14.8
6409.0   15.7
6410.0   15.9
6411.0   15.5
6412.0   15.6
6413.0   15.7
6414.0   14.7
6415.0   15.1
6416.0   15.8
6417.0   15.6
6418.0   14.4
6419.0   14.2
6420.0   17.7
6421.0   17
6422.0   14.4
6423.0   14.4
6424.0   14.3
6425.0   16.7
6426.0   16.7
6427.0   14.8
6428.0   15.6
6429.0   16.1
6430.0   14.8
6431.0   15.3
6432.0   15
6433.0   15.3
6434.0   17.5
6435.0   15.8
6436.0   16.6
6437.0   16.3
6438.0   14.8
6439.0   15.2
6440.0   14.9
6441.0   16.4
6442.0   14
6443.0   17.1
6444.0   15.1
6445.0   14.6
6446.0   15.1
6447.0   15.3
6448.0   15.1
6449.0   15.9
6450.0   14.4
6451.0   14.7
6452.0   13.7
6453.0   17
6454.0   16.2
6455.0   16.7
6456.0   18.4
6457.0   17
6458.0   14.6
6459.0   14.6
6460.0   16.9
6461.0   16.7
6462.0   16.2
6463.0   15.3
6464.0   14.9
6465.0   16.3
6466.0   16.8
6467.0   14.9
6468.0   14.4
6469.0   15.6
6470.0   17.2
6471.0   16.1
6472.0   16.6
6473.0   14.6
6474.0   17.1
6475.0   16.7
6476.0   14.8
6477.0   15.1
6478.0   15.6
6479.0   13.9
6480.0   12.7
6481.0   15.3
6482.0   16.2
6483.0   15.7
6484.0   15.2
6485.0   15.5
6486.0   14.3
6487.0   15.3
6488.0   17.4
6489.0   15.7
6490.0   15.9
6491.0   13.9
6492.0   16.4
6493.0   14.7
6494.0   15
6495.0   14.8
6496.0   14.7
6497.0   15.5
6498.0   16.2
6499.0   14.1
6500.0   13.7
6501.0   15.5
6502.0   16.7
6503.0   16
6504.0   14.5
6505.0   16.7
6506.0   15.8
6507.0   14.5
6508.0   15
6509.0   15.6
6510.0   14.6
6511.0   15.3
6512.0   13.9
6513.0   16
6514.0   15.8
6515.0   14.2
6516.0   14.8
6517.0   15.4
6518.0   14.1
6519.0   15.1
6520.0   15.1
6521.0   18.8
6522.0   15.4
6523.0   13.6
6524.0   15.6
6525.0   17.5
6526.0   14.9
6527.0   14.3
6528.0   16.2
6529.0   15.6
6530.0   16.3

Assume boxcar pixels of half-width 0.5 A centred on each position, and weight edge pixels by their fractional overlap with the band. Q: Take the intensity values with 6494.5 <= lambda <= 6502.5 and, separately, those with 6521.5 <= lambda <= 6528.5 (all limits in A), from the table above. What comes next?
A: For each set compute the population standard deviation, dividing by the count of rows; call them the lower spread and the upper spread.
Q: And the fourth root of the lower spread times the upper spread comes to 1.03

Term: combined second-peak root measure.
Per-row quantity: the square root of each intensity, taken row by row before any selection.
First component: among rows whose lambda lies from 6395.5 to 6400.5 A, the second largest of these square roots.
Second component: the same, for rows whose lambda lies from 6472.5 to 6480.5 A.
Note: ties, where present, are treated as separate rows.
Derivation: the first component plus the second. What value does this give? 8.10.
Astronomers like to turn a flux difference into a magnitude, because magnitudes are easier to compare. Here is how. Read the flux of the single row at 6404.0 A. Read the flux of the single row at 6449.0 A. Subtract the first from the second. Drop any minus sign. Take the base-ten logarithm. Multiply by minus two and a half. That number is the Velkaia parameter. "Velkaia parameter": 1.31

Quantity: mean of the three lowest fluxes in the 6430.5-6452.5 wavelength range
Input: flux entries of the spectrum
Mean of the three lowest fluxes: 14.0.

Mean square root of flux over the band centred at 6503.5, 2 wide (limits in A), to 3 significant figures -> 3.90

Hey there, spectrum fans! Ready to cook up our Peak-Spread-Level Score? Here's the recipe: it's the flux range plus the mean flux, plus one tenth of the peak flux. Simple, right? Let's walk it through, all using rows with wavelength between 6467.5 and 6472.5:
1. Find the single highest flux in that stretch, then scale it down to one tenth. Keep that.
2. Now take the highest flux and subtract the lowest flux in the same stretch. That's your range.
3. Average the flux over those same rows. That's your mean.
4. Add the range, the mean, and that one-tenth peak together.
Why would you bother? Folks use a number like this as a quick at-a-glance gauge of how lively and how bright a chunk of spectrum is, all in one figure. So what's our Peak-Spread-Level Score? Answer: 20.5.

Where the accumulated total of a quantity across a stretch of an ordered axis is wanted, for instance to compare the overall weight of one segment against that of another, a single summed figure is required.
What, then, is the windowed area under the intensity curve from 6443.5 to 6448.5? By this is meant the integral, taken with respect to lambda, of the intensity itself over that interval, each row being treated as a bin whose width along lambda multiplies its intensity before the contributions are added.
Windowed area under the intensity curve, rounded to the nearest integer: 75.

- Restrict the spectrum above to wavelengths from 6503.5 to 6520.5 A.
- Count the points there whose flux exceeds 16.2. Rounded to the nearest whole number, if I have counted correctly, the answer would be 1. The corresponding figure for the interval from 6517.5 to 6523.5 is 1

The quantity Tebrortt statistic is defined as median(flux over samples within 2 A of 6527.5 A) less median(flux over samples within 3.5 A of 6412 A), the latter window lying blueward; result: -0.35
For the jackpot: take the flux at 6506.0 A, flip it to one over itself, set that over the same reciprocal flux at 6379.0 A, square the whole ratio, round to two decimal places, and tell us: 0.54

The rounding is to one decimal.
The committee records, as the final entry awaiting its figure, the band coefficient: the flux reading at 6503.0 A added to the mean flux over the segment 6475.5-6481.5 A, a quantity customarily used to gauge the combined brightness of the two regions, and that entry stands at 30.6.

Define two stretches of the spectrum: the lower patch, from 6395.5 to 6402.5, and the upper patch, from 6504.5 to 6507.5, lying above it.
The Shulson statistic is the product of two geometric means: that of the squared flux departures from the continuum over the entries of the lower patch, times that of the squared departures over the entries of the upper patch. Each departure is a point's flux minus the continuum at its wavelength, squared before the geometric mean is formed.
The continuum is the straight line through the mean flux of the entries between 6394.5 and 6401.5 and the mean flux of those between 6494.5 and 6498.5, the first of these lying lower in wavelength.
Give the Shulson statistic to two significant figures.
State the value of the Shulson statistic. 0.11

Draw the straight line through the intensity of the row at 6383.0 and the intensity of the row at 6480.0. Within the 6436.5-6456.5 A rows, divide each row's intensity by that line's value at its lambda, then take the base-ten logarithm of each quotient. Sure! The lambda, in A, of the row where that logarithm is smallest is 6452.0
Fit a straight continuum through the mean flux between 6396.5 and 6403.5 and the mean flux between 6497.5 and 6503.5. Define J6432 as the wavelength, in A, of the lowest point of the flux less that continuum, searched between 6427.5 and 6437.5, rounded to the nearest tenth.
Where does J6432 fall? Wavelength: 6430.0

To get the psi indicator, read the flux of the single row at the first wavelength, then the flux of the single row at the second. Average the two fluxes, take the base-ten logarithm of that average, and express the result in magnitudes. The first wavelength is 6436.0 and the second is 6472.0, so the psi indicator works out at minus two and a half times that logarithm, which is -3.050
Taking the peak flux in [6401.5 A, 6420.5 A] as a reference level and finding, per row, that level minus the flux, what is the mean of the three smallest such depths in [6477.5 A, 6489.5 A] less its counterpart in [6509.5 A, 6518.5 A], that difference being -0.70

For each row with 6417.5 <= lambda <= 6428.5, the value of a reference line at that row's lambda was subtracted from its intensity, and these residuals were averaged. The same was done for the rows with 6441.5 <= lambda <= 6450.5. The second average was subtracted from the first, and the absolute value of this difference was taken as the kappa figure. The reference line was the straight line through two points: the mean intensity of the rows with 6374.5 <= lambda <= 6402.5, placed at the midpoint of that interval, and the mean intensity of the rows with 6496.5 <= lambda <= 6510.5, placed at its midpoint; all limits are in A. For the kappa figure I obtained 0.28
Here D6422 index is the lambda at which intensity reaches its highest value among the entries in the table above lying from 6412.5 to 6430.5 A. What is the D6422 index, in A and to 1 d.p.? 6420.0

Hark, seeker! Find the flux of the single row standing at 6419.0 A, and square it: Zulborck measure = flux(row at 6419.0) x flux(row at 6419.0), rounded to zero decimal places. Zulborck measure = 202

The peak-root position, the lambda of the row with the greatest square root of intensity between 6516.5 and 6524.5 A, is 6521.0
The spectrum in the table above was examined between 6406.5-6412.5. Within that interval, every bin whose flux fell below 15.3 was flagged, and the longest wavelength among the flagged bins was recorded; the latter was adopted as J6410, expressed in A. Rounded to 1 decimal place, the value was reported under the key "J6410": 6408.0 A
